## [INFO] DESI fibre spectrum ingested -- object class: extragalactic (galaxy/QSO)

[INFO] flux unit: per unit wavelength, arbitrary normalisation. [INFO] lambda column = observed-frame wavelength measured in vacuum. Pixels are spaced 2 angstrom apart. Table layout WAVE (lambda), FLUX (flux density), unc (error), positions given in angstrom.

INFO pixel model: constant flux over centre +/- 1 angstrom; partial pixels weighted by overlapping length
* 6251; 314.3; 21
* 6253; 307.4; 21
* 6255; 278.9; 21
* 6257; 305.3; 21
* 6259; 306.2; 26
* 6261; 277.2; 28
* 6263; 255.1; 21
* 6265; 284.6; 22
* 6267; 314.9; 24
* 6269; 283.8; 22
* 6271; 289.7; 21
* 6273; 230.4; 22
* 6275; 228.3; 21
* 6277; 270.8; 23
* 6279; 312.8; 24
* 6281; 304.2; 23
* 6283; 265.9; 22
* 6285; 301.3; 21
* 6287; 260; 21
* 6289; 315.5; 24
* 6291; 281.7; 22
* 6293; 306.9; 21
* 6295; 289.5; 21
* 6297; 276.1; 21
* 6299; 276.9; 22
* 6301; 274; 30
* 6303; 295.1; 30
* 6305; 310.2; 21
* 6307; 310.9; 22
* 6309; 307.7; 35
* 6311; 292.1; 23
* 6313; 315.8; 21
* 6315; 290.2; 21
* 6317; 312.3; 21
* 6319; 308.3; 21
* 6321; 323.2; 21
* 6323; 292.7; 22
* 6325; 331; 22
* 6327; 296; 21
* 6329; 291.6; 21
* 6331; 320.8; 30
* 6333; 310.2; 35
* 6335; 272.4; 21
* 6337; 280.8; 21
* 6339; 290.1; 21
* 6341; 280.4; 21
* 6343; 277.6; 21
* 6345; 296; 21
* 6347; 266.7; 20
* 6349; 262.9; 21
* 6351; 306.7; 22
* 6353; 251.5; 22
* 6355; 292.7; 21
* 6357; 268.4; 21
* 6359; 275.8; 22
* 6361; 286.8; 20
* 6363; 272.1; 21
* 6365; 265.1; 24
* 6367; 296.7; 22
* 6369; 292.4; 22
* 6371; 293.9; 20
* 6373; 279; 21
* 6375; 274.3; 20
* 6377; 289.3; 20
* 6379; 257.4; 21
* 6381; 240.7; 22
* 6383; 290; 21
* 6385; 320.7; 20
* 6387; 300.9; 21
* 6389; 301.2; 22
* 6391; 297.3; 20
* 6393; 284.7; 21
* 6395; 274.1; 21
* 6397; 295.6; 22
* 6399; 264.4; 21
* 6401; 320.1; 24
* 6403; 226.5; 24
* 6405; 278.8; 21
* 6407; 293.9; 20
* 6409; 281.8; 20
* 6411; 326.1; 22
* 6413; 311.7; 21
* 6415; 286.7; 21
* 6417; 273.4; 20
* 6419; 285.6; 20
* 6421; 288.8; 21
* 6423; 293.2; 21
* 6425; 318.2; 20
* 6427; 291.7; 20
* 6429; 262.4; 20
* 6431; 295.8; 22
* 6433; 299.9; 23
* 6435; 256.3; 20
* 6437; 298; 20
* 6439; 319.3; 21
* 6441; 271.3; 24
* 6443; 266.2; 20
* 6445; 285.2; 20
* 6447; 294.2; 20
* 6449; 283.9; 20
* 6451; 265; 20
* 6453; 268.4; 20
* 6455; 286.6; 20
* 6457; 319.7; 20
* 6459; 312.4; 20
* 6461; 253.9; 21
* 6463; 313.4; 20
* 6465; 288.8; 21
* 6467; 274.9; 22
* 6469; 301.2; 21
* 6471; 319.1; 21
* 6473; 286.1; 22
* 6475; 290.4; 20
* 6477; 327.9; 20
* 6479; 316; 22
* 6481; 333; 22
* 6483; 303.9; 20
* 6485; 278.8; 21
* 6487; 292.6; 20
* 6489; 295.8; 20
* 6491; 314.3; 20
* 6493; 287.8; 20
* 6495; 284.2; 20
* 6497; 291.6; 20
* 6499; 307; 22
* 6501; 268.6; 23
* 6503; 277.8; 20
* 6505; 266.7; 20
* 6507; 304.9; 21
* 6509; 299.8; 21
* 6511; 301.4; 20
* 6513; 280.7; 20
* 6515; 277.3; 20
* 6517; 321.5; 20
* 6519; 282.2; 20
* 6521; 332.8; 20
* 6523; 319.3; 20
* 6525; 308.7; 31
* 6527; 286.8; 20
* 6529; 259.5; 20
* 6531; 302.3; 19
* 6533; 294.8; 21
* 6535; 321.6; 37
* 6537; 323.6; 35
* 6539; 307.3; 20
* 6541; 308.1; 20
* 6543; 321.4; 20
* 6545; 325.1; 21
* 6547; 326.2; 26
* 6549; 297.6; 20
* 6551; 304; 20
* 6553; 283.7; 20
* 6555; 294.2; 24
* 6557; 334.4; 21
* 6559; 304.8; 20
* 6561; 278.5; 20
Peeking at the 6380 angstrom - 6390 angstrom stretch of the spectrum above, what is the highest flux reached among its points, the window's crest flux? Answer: 320.7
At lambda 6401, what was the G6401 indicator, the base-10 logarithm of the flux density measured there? 2.51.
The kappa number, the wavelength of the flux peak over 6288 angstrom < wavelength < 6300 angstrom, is 6289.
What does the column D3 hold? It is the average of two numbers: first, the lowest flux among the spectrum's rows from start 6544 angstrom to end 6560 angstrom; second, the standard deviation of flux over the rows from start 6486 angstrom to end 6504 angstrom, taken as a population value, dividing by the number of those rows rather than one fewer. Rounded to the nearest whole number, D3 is 148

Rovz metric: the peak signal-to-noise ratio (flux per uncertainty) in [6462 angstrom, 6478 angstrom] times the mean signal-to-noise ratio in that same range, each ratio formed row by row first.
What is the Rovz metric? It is 236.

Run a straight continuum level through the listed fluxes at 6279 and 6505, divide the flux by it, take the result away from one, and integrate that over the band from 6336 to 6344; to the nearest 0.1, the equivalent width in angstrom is 0.5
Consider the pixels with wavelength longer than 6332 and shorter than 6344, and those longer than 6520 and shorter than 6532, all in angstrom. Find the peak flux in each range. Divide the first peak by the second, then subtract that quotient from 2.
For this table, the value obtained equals 1.07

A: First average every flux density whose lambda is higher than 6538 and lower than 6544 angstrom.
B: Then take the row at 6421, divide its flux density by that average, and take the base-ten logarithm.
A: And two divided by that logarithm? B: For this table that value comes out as -59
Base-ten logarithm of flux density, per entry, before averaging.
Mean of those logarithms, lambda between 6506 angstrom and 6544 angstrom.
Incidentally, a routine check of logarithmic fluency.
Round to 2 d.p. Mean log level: 2.48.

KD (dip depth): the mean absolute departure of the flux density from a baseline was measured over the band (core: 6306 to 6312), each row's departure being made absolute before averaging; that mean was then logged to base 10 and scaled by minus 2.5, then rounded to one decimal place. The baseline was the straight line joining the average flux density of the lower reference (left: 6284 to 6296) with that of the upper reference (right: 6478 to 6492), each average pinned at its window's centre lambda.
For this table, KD -2.6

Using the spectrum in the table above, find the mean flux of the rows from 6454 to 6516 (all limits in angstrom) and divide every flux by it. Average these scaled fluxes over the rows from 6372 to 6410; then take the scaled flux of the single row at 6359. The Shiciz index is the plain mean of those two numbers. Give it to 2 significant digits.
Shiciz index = 0.95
